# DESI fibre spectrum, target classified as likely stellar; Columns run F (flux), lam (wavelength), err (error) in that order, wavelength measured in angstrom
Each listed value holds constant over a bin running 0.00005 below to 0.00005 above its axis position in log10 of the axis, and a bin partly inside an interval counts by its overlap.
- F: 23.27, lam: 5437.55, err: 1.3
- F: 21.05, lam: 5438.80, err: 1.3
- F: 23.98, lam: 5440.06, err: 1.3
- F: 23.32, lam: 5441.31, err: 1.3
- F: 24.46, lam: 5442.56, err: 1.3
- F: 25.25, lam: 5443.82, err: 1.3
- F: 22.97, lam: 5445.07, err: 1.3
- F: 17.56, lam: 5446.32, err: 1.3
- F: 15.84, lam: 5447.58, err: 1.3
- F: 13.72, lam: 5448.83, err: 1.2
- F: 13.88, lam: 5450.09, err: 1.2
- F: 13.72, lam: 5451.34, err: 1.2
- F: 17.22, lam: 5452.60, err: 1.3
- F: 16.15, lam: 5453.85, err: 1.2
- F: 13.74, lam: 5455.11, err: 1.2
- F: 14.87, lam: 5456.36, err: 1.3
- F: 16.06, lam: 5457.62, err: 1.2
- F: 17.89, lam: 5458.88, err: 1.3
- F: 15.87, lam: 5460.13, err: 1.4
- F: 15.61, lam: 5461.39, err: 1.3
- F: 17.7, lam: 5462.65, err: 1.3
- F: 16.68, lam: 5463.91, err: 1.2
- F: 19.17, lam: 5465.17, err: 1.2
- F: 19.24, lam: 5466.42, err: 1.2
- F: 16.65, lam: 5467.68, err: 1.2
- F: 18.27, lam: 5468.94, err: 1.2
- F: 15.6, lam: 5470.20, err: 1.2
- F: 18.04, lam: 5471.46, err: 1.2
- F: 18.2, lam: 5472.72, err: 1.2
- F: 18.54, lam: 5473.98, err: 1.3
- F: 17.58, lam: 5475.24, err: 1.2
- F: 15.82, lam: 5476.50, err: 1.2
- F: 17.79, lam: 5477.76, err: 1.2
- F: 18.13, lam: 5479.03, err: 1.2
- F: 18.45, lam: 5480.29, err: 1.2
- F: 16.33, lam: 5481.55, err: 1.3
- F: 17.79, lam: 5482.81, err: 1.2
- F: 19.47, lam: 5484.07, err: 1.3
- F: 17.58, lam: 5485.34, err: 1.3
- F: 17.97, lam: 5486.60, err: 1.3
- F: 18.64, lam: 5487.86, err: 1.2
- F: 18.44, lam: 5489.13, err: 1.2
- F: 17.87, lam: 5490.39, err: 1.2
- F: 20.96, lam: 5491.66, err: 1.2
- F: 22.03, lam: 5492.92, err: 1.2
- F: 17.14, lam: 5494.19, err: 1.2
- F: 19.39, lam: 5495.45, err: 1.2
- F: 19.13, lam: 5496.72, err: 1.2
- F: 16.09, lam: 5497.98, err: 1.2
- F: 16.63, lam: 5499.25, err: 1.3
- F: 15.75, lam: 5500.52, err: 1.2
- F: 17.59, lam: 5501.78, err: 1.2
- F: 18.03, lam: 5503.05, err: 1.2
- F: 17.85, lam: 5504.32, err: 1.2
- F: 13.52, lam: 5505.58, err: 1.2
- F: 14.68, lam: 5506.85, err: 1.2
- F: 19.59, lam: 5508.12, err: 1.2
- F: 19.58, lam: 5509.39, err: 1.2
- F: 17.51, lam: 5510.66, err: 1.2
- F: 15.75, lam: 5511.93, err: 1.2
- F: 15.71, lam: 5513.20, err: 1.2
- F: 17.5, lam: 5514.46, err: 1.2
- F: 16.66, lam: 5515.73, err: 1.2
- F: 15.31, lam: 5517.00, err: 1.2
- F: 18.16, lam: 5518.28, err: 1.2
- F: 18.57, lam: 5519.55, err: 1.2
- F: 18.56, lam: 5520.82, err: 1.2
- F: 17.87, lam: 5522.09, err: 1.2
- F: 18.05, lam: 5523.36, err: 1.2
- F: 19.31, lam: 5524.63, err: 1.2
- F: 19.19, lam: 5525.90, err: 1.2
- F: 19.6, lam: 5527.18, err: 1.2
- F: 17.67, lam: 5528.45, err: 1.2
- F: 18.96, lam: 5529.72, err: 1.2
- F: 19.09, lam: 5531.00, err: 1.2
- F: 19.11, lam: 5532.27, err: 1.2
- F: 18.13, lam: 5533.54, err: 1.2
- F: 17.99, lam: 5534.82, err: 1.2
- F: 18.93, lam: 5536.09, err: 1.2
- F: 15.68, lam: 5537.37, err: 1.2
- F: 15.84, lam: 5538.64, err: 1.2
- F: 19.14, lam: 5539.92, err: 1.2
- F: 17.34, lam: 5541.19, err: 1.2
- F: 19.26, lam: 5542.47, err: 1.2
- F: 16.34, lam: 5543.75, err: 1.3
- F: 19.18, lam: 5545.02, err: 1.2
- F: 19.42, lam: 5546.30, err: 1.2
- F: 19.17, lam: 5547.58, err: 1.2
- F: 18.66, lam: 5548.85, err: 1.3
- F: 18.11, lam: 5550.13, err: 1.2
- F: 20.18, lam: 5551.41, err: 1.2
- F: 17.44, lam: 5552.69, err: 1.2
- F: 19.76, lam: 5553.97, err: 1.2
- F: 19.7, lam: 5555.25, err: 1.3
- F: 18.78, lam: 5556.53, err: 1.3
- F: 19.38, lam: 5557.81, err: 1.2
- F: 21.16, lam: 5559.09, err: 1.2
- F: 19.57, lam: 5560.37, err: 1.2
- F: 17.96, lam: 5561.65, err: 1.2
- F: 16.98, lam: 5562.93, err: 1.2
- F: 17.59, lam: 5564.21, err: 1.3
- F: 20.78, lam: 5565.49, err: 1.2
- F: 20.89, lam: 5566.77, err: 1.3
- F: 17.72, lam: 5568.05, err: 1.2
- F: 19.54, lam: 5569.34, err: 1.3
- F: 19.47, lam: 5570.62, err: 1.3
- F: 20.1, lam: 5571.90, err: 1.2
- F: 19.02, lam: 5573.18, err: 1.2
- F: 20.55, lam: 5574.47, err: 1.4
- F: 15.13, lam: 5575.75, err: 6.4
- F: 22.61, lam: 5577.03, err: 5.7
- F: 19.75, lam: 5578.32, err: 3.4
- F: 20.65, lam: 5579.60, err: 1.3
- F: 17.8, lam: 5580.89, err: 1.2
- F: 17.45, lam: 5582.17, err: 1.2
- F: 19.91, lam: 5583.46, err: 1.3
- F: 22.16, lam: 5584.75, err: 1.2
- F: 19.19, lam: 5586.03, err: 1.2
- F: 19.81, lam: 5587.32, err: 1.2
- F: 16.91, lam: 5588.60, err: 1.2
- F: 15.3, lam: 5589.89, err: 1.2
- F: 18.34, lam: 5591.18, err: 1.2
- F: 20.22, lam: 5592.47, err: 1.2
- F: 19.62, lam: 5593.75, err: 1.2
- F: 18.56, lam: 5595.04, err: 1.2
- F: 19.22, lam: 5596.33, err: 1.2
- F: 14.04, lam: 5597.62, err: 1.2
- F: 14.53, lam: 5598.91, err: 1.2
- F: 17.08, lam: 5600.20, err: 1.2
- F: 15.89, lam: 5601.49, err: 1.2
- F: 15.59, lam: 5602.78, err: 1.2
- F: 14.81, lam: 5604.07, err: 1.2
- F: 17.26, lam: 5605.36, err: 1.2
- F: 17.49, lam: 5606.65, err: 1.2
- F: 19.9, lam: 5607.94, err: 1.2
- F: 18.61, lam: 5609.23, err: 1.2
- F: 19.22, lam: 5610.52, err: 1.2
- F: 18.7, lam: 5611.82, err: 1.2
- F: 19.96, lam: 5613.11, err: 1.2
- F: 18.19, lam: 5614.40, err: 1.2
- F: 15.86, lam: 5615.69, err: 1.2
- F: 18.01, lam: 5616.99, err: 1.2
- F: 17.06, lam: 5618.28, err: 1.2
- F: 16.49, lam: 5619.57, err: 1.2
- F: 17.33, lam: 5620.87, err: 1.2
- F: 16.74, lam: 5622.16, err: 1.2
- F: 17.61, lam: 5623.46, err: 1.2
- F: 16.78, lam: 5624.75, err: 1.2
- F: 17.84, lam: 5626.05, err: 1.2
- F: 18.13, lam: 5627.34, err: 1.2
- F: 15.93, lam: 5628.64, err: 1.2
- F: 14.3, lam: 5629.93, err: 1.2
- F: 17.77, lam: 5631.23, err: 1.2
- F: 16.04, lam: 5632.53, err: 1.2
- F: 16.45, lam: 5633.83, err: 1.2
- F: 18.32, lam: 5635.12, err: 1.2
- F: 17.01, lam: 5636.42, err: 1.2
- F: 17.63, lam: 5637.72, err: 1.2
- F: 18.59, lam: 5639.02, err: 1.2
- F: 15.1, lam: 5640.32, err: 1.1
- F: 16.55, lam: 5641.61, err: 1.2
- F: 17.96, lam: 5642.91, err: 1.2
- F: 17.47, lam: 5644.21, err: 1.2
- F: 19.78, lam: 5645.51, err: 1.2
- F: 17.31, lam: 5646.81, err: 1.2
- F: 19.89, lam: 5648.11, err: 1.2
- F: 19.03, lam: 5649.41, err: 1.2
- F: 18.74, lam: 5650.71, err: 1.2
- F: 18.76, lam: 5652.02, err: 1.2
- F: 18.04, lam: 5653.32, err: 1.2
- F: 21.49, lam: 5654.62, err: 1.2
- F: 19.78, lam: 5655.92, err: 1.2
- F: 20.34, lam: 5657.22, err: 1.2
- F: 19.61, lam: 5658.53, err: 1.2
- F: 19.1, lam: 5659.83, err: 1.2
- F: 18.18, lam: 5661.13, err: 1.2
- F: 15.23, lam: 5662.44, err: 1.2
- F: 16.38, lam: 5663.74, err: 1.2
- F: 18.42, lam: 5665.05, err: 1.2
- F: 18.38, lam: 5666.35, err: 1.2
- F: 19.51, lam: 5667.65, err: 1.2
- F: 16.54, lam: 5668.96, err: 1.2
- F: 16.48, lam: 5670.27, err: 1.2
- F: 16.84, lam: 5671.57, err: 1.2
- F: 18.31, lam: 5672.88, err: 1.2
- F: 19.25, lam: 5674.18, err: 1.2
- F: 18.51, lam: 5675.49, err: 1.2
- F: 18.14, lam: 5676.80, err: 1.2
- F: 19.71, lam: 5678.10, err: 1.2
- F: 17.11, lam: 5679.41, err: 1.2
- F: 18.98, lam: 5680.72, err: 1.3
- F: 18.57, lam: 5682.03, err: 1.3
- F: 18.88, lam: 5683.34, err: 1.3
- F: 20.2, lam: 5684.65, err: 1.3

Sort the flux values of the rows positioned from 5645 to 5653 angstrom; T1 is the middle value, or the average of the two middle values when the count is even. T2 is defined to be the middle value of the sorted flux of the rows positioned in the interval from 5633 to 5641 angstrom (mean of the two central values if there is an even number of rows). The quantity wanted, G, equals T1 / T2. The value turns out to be 1.09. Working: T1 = 18.9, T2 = 17.3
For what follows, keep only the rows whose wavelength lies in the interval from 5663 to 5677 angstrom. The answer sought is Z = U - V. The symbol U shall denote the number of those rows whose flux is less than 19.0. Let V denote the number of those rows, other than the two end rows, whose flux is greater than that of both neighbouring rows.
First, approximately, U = 9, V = 3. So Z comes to 6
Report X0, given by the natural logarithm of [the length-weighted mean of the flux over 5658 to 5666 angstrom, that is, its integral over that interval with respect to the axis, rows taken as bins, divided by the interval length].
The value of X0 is 2.88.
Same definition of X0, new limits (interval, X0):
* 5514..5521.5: 2.86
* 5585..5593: 2.92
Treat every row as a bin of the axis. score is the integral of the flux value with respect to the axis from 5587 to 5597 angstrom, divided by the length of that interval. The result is 18.4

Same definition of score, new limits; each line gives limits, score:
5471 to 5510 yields 17.9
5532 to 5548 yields 18.1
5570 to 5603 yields 18.5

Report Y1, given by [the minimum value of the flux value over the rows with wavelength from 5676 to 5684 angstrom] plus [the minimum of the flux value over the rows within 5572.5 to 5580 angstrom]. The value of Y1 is 32.2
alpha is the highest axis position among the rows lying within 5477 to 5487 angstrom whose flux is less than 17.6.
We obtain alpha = 5485.34 angstrom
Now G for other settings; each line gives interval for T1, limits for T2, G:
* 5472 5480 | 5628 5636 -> 1.11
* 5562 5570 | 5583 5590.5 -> 0.96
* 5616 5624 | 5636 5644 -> 0.99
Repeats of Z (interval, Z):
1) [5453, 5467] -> 7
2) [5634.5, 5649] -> 6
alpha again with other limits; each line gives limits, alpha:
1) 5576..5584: 5582.17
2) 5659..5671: 5670.27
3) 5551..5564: 5562.93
